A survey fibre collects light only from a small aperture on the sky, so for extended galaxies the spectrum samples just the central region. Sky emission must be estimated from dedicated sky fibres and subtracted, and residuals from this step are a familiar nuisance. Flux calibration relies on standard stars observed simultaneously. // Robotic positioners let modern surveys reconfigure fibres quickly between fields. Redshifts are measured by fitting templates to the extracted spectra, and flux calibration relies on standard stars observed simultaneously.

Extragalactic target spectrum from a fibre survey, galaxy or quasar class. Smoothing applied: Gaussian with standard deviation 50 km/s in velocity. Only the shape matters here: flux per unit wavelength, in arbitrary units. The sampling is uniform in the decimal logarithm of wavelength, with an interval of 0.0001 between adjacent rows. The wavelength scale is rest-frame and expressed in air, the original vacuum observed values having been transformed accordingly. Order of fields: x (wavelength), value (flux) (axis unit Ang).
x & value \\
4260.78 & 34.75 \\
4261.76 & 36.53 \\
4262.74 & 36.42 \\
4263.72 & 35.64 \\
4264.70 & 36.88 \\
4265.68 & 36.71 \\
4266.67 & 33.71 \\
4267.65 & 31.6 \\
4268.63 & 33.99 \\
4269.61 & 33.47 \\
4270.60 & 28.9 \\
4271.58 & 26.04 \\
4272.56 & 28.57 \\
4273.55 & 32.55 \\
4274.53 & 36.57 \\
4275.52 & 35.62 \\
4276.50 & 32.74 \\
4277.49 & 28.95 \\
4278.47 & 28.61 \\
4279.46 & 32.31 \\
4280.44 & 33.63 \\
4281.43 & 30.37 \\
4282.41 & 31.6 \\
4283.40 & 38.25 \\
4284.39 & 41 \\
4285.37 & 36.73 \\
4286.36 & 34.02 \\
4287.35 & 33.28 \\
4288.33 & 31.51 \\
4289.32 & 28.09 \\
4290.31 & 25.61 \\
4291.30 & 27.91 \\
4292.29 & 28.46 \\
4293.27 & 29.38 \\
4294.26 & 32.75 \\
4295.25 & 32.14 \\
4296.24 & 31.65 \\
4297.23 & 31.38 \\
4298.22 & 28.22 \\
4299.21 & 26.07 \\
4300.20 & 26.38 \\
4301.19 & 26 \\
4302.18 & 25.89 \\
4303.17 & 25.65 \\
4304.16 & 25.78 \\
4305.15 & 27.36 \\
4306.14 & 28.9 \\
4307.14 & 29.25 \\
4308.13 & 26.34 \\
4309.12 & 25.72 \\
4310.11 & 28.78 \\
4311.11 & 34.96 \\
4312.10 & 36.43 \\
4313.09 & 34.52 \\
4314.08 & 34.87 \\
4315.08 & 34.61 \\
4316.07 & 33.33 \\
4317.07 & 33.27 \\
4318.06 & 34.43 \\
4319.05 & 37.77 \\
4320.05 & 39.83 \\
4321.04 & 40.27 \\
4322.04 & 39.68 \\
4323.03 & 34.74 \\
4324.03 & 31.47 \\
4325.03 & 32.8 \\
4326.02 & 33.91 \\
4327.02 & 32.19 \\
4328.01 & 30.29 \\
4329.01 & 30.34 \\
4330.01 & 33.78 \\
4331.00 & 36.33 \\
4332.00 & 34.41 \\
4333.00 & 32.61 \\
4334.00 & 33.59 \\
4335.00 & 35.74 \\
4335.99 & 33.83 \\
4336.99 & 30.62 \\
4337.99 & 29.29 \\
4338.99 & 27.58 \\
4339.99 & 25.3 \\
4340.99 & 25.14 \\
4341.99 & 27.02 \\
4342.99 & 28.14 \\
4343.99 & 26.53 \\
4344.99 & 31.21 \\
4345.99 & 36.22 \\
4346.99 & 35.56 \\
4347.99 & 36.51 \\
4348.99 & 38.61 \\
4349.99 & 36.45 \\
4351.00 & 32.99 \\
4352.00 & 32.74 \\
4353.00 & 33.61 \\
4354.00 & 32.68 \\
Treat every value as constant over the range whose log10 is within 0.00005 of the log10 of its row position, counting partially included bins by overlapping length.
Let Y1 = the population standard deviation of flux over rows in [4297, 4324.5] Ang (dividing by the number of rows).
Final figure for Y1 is 4.8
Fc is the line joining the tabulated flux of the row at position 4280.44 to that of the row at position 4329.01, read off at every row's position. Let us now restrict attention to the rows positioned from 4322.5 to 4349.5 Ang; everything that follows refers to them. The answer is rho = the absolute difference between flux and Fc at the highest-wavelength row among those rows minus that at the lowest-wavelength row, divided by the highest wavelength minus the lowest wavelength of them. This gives 0.22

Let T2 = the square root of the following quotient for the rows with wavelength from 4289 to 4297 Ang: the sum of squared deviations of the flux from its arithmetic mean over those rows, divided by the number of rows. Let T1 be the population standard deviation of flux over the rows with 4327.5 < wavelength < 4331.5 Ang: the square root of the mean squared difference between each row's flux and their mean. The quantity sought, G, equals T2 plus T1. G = 4.9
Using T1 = 2.54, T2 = 2.3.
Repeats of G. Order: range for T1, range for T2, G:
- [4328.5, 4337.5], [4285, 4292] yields 5.6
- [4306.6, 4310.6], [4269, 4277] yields 4.9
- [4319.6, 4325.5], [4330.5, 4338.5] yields 5.8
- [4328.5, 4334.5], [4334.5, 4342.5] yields 5.4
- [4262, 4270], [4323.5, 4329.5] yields 3.1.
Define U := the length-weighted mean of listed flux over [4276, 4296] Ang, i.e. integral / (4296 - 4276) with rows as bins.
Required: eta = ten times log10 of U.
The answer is 15.0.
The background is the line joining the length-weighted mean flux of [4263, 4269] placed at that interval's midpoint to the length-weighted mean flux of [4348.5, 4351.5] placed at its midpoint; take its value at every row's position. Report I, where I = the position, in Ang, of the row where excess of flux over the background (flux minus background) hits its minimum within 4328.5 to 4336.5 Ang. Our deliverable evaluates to 4329.01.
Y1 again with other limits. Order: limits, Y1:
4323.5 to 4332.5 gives 1.9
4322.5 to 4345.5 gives 3.2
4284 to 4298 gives 3.8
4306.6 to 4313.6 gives 4.1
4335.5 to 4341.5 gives 3.0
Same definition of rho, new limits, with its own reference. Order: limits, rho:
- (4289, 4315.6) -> -0.06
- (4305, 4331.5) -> 0.06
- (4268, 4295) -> -0.01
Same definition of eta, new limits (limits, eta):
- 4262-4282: 15.1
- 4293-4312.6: 14.6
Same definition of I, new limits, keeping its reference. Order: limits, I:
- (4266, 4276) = 4271.58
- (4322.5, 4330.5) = 4328.01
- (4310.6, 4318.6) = 4317.07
